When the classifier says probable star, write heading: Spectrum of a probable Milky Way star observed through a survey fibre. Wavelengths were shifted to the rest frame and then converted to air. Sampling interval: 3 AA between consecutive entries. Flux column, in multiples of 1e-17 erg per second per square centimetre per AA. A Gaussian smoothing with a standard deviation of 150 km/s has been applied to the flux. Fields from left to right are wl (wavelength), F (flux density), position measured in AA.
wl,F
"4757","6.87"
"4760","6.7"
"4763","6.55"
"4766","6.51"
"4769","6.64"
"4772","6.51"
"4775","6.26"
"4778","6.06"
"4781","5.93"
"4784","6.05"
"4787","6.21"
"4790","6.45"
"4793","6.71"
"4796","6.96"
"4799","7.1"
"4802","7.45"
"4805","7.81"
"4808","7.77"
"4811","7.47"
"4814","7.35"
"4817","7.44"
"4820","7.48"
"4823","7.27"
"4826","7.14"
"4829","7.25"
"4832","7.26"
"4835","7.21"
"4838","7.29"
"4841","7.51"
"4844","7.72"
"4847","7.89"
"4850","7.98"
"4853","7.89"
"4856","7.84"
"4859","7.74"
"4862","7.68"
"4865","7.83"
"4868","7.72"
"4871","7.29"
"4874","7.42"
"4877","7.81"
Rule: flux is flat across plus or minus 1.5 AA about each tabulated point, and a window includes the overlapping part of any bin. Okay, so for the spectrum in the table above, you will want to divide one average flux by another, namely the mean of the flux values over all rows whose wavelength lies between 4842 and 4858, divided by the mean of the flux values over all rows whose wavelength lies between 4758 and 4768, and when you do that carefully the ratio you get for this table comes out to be 1.19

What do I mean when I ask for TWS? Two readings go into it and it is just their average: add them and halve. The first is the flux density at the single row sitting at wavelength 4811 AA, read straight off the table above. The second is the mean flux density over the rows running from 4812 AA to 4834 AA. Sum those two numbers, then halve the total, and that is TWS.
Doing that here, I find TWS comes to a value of 7.39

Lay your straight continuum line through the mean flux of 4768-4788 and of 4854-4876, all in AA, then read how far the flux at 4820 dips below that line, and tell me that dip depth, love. -0.6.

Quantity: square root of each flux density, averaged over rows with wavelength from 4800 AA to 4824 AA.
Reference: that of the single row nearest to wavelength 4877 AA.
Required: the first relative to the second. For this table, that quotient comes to 0.98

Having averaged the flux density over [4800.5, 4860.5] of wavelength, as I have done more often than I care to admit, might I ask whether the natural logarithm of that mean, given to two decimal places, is 2.02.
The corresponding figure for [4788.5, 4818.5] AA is 1.98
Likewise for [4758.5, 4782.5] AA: 1.86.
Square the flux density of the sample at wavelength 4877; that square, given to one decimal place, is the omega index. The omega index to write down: 61.0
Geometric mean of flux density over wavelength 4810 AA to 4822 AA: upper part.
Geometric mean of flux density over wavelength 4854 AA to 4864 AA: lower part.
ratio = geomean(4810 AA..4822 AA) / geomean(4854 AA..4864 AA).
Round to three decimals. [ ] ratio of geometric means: 0.959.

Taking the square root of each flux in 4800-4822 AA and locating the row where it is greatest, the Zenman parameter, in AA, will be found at 4805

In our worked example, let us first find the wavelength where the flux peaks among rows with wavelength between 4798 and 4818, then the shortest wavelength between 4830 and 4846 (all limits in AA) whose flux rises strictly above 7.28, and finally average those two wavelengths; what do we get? 4821.5 AA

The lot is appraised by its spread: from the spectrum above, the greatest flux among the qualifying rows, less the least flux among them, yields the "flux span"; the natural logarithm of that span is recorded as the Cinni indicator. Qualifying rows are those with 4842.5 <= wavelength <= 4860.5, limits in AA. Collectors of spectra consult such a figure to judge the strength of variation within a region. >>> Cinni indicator -1.3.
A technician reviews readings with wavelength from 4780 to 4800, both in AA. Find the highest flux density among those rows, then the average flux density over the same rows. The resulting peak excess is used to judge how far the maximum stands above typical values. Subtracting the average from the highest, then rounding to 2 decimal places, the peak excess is 0.61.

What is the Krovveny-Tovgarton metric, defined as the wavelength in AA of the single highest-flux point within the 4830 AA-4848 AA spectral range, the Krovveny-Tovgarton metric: 4847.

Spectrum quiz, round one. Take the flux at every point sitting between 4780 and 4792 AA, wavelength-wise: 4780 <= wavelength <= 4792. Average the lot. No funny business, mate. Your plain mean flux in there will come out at 6.2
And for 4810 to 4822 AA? 7.4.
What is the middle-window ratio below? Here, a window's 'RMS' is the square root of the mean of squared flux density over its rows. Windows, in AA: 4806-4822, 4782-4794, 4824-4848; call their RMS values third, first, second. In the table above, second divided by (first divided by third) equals 8.7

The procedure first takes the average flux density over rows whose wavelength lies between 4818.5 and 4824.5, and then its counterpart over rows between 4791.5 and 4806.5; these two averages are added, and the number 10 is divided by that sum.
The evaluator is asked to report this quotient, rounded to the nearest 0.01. 0.69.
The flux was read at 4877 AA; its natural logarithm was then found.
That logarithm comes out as 2.06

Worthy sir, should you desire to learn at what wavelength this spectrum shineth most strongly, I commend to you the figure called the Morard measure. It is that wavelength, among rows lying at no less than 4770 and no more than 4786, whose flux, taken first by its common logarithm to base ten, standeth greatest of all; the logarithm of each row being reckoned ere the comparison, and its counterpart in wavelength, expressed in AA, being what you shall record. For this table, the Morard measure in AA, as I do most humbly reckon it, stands 4772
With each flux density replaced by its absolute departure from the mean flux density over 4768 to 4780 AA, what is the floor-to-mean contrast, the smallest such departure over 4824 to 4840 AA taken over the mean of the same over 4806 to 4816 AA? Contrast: 0.7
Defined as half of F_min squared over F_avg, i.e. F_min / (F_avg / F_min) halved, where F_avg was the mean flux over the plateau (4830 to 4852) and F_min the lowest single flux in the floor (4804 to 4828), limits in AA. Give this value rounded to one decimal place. 3.4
